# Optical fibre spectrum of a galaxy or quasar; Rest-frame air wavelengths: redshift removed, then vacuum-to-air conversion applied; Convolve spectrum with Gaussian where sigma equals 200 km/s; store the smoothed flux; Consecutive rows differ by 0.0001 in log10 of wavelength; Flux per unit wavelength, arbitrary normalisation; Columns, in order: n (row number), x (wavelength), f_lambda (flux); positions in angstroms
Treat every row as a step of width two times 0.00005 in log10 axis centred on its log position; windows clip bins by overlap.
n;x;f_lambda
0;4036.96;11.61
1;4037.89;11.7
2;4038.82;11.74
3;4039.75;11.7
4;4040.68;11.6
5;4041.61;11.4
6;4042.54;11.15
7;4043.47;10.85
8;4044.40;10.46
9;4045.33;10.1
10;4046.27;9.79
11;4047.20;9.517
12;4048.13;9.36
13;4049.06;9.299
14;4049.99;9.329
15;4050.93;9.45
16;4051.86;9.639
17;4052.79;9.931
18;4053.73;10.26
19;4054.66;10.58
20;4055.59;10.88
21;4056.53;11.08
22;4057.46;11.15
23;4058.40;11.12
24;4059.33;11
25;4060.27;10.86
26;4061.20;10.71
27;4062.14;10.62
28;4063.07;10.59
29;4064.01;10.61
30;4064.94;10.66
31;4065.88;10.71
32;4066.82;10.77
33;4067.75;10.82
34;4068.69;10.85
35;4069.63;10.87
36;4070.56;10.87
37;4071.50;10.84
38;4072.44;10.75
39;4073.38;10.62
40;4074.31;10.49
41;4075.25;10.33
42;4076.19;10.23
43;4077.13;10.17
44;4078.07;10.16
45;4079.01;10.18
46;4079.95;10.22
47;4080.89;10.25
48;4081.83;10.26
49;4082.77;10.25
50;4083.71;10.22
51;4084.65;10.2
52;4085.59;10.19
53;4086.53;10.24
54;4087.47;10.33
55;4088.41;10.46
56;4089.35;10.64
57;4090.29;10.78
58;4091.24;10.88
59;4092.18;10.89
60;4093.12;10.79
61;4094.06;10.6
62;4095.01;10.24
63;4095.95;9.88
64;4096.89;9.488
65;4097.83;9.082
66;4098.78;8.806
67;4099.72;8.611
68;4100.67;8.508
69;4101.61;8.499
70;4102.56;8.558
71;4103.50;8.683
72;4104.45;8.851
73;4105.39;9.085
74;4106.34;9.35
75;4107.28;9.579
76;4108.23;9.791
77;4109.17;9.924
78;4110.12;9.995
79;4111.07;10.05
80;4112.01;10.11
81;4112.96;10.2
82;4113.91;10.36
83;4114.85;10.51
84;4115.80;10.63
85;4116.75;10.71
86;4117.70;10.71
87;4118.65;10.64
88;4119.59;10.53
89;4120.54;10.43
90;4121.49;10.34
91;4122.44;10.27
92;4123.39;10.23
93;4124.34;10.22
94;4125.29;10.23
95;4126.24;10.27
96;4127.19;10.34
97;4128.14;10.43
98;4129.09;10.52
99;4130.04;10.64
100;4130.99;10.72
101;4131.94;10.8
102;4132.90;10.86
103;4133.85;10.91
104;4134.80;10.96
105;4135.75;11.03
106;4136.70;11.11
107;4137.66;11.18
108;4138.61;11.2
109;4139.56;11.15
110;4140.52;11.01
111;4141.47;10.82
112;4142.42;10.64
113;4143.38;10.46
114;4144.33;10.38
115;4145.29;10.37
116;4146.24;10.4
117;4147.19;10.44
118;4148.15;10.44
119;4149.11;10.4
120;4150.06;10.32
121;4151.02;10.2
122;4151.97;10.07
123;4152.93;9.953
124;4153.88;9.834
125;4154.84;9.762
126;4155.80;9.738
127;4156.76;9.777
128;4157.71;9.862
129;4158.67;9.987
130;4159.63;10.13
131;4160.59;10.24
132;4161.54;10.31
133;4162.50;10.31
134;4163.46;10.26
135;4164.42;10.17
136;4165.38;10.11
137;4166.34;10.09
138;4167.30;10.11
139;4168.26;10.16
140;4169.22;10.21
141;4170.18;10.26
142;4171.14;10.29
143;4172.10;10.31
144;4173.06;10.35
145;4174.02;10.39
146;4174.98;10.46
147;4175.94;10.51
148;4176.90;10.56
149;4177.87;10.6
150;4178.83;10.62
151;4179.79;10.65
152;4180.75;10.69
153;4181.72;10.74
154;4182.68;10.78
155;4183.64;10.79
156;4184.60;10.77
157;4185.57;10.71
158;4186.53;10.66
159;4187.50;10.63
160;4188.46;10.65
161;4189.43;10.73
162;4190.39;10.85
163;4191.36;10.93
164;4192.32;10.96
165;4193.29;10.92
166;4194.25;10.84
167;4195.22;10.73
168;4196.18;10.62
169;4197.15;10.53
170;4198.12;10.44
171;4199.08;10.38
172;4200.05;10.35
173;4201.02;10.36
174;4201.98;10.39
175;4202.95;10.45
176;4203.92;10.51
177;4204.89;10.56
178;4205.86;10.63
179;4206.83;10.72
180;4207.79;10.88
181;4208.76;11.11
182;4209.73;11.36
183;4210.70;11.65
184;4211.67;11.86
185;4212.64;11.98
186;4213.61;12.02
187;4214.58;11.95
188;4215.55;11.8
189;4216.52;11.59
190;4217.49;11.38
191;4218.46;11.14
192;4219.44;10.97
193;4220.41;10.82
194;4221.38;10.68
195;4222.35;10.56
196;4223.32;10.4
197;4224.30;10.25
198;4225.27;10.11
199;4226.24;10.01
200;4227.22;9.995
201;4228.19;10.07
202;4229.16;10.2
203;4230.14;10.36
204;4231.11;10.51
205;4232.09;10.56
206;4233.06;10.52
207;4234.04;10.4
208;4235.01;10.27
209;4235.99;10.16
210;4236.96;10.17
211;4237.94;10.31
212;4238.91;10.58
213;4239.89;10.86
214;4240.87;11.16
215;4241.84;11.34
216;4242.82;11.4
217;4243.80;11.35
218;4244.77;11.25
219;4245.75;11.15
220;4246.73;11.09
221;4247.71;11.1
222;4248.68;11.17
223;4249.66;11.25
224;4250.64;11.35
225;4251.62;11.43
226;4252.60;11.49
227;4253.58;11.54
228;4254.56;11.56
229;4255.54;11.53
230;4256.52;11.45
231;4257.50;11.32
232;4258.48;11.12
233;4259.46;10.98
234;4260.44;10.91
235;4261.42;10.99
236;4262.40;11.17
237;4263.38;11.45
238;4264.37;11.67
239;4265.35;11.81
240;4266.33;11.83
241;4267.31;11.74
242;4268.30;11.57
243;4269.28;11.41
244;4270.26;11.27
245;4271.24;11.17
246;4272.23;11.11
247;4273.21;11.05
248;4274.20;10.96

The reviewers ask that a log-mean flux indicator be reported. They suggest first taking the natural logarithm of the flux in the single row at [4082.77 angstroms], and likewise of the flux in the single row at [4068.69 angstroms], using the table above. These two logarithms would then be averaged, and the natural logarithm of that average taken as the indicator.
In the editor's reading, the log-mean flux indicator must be 0.857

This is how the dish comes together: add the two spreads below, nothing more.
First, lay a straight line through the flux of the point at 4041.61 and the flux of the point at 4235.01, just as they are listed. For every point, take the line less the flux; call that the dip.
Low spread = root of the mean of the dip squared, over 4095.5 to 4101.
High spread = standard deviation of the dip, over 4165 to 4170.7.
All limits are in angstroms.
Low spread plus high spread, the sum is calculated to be 2.1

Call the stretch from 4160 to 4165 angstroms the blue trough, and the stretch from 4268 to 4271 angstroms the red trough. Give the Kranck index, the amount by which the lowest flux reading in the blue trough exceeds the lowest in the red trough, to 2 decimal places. -1.10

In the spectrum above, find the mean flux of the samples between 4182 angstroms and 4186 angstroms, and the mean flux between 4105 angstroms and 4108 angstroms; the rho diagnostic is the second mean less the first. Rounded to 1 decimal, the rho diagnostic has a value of -1.4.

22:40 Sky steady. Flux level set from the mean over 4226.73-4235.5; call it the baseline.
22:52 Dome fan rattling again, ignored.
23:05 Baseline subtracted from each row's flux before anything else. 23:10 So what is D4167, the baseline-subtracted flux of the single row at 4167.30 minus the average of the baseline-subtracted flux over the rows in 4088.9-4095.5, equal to -0.6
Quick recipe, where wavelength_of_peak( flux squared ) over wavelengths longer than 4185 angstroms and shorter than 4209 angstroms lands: 4208.76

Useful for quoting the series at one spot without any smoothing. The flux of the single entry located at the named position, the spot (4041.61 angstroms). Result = 11.4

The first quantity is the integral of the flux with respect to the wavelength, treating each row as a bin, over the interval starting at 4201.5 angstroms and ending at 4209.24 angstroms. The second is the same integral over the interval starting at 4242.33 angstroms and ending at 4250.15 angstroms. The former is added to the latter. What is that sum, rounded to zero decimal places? 170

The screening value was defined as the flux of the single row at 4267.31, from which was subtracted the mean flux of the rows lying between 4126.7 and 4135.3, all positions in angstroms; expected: 1.1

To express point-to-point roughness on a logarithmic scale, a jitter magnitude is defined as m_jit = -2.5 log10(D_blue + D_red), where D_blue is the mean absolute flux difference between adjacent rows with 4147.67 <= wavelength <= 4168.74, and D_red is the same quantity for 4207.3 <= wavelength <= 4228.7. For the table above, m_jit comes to 1.60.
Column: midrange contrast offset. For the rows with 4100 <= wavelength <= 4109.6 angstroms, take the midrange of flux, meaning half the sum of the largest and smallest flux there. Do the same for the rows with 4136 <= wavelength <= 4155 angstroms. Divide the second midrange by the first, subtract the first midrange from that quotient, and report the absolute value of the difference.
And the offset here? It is 8.1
